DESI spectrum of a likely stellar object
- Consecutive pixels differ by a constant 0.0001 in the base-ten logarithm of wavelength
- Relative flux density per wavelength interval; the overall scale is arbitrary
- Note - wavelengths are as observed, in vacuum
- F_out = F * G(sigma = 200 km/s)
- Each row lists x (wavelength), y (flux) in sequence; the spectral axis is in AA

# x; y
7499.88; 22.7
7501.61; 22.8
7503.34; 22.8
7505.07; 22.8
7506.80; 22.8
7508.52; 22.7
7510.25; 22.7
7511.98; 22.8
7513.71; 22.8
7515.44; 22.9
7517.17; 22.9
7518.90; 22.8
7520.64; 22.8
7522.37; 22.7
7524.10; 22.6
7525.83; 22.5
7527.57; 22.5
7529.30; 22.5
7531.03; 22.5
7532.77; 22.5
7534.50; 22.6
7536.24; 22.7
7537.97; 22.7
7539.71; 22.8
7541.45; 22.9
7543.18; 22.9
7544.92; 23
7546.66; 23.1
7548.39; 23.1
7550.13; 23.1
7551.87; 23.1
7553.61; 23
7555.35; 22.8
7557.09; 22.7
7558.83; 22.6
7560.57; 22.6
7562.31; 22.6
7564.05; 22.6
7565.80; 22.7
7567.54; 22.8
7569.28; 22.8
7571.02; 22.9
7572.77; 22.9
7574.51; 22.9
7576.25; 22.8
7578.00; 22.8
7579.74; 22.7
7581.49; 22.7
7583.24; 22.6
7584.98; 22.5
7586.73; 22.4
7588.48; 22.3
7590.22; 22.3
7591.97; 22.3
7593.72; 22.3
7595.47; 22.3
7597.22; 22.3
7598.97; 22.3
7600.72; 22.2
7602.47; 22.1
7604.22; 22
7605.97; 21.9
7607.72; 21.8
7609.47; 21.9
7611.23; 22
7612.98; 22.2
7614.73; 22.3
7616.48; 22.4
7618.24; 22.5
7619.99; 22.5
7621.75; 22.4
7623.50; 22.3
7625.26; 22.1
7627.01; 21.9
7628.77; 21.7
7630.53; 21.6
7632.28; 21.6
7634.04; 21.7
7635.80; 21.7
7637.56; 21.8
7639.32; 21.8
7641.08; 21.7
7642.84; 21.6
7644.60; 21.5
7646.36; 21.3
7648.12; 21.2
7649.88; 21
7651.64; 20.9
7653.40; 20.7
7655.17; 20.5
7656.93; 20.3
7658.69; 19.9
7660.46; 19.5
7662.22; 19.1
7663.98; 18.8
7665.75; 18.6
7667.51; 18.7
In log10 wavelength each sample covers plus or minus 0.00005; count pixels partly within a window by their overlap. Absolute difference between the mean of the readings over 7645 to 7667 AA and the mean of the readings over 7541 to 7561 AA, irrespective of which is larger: 2.8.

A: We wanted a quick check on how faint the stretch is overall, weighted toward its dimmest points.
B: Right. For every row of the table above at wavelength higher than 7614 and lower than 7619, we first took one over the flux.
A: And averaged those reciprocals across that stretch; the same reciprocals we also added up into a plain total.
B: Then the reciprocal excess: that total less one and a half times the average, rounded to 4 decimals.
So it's 0.0670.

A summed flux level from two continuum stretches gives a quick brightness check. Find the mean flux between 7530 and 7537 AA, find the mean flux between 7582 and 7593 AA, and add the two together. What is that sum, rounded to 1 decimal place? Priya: 45.0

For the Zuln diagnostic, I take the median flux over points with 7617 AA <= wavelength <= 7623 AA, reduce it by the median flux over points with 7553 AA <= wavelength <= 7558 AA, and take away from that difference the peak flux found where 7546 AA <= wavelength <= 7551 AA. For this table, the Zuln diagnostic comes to -23.4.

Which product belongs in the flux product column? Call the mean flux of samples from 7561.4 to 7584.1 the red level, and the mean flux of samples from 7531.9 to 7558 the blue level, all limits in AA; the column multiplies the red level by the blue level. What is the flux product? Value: 520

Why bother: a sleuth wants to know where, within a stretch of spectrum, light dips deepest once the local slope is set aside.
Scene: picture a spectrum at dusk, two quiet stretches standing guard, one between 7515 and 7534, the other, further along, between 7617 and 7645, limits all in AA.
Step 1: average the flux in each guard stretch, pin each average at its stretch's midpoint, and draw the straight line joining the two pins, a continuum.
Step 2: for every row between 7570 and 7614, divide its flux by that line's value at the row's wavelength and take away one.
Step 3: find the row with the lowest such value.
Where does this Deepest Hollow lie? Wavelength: 7607.72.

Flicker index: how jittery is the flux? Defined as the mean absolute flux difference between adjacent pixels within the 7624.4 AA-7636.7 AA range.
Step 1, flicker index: 0.100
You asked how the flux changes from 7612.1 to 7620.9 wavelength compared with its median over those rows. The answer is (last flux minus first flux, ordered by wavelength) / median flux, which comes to 0.013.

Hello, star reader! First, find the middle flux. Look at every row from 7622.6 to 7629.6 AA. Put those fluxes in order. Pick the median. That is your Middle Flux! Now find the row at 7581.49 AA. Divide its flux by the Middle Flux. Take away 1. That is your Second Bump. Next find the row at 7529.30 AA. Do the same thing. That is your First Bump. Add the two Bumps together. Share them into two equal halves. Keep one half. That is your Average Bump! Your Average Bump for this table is 0.027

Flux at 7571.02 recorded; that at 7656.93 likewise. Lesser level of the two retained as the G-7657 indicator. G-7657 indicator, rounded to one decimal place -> 20.3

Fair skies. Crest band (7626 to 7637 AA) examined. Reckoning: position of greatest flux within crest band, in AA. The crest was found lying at 7627.01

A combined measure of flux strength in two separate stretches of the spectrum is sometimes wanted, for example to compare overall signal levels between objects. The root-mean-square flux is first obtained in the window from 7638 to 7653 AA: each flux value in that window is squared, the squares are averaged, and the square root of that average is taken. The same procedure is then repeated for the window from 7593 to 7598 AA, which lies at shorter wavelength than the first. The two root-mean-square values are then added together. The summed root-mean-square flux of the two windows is 43.7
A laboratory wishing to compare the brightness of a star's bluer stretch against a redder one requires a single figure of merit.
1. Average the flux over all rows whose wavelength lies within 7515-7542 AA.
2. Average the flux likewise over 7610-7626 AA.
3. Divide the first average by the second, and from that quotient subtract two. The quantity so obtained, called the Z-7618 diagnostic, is -0.983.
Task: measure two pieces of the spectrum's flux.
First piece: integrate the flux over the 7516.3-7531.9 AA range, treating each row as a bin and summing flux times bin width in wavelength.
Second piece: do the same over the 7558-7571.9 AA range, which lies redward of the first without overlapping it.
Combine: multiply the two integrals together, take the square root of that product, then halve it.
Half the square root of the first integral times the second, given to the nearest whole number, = 167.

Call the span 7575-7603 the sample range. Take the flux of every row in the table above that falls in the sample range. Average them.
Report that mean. 22.4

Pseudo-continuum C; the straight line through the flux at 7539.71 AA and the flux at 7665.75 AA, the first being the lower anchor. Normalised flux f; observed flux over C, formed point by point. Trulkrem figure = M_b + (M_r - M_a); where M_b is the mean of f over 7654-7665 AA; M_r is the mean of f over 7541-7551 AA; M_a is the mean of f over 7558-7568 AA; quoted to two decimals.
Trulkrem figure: 1.04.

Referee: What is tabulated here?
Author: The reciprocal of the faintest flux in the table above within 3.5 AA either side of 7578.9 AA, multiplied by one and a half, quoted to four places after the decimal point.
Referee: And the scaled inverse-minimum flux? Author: 0.0661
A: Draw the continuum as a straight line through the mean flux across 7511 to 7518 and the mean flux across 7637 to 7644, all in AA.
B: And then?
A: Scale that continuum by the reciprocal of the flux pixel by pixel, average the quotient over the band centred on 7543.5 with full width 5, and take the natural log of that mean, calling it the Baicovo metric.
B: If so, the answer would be -0.015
